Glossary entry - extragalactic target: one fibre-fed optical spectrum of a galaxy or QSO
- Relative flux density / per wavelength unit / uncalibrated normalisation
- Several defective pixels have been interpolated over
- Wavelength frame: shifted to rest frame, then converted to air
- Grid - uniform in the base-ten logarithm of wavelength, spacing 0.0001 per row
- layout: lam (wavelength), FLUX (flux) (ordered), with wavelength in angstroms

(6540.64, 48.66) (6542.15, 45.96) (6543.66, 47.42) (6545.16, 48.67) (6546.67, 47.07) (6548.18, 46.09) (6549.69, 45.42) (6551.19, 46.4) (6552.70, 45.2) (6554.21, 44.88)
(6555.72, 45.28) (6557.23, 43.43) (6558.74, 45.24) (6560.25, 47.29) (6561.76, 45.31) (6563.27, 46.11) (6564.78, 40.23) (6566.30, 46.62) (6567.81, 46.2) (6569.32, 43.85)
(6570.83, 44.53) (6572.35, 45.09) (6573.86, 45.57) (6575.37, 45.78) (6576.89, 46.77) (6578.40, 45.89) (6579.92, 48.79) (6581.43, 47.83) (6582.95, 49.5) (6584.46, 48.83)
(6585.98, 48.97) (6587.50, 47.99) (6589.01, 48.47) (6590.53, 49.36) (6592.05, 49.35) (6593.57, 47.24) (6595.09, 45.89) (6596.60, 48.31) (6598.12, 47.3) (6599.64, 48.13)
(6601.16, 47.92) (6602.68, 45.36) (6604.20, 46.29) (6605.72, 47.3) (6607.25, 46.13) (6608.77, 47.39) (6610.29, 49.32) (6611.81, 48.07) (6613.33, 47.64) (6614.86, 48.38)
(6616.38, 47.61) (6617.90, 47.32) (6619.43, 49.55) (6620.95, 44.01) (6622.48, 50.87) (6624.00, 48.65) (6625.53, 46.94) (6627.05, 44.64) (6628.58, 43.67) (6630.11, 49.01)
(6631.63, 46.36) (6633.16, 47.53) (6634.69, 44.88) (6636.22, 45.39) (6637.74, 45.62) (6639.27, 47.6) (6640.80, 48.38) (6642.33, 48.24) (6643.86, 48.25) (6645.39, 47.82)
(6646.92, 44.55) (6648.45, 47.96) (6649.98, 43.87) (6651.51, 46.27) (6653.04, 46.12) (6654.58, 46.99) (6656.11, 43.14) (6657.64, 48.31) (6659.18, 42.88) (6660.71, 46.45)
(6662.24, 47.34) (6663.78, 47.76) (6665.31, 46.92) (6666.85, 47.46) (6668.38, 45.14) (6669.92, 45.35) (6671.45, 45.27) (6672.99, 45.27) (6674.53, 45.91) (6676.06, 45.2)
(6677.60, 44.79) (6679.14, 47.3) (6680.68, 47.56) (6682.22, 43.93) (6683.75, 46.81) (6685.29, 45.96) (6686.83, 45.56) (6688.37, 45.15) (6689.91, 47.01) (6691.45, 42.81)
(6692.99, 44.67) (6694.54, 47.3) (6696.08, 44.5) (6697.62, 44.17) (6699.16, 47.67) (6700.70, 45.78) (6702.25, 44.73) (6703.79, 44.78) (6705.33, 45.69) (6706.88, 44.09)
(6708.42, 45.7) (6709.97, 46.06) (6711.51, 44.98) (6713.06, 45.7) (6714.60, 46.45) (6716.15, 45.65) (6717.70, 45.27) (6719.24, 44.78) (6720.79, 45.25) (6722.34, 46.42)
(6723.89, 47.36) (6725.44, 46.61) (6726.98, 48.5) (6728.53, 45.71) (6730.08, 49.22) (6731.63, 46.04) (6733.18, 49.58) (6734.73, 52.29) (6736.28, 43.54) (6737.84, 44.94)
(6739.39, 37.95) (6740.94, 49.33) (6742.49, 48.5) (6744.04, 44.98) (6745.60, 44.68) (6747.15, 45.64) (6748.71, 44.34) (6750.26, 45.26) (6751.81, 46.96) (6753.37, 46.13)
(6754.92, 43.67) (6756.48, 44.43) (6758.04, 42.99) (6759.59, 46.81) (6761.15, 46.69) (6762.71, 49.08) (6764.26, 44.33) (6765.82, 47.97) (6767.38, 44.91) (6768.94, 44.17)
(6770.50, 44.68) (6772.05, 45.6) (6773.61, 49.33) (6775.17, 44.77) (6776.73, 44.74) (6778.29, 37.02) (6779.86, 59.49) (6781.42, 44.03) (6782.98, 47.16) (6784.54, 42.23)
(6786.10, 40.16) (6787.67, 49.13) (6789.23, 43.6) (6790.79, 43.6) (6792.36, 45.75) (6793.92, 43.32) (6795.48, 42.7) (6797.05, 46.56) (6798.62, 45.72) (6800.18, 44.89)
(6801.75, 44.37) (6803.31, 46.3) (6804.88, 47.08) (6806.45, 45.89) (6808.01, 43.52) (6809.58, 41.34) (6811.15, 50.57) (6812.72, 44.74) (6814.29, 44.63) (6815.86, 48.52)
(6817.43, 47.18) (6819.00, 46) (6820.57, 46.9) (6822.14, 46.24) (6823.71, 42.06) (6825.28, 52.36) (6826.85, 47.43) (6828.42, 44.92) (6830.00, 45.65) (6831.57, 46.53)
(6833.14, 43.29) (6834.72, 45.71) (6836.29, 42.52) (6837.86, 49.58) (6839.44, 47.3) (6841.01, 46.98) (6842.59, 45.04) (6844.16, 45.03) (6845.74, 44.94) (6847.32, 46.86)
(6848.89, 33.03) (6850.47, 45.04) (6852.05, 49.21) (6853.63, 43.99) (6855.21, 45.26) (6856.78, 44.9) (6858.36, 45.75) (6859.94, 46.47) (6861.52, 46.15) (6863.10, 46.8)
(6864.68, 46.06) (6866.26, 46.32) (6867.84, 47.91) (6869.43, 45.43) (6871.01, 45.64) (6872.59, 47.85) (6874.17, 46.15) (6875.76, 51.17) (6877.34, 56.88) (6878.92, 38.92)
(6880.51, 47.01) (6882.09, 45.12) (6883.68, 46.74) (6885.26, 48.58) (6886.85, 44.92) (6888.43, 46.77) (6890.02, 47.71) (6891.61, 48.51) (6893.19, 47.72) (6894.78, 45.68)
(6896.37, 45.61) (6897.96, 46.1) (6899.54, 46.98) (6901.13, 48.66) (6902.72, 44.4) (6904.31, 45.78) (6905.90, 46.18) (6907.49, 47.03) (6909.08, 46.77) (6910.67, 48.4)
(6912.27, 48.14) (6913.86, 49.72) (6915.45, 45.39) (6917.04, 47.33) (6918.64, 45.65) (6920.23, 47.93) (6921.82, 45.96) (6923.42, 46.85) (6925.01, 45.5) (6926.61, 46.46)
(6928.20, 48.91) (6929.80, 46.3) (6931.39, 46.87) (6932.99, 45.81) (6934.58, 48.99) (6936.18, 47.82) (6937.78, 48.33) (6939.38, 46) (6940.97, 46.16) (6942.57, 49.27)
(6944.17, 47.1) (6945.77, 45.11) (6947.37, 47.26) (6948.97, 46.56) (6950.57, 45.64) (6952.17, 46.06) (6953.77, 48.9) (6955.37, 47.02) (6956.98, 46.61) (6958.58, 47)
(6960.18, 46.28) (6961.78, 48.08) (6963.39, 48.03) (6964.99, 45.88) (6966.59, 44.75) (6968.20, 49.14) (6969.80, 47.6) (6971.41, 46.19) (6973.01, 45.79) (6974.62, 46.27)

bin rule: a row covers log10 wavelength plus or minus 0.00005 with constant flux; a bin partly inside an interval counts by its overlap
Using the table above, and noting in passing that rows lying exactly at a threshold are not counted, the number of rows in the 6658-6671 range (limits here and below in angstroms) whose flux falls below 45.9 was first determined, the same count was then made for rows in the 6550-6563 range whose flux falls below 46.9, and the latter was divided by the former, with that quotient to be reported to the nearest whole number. 2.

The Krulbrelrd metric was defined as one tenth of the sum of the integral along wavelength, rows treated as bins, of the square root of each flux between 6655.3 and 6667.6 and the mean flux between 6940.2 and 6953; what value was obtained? 13.0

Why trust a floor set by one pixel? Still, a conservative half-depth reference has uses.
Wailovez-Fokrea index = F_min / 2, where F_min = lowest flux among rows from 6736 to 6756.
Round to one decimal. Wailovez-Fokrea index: 19.0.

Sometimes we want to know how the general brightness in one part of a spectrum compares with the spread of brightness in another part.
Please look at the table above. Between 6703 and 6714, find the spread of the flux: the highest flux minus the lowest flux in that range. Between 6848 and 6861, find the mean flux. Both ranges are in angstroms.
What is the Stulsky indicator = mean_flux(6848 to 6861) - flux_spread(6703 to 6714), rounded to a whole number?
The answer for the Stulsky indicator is 42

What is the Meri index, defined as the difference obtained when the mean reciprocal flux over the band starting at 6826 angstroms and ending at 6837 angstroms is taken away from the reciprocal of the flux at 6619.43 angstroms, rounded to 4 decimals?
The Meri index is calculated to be -0.0020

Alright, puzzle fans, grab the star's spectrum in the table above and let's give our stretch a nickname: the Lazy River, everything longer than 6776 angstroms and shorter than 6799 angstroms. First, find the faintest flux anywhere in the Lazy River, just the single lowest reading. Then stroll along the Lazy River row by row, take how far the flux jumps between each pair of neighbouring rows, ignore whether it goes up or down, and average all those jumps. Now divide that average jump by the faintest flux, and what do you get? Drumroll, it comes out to 0.15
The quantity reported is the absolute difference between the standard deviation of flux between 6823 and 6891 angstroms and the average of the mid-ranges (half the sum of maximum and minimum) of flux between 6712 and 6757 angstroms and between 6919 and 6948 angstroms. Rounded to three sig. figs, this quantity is 42.7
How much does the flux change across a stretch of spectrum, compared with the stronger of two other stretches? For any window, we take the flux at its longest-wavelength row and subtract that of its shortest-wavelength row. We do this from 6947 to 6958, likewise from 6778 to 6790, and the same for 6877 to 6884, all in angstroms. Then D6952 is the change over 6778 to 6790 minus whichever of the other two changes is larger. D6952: 7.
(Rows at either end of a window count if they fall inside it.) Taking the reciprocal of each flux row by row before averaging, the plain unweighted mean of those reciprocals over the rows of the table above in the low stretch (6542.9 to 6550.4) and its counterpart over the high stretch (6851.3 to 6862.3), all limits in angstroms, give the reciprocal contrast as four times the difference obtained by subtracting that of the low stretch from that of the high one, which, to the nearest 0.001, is 0.002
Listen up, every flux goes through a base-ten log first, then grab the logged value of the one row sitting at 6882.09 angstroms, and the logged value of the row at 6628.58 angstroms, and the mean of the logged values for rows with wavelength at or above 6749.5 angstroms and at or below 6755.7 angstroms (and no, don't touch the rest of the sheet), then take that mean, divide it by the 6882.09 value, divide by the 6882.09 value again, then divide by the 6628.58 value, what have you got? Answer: 0.369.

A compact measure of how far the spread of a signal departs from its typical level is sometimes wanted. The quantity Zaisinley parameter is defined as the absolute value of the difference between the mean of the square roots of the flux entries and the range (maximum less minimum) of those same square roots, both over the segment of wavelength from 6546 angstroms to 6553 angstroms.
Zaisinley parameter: 6.65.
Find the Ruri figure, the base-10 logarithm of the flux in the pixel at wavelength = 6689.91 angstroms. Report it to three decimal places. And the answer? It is 1.672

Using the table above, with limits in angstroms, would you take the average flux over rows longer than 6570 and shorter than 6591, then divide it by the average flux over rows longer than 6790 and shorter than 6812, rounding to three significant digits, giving 1.05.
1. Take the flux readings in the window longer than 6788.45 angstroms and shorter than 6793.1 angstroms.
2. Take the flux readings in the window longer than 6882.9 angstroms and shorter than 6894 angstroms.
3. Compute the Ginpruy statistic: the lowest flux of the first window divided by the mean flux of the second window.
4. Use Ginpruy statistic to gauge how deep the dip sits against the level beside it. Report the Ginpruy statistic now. 0.92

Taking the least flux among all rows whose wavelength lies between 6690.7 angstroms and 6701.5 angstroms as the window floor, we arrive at 42.81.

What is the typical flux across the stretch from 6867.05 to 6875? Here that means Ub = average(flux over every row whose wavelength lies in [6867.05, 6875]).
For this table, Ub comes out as 46.6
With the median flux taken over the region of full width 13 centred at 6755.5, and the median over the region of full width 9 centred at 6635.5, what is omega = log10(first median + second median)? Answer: 1.96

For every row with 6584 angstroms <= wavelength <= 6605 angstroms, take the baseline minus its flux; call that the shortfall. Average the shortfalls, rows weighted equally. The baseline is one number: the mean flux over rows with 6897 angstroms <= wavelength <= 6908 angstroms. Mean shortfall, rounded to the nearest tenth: -1.4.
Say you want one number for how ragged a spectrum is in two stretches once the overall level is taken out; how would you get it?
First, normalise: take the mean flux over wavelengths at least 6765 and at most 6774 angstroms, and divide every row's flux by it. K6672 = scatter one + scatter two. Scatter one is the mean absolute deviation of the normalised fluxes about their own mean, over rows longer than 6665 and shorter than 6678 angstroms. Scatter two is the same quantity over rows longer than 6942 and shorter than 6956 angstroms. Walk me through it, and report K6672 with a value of 0.038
